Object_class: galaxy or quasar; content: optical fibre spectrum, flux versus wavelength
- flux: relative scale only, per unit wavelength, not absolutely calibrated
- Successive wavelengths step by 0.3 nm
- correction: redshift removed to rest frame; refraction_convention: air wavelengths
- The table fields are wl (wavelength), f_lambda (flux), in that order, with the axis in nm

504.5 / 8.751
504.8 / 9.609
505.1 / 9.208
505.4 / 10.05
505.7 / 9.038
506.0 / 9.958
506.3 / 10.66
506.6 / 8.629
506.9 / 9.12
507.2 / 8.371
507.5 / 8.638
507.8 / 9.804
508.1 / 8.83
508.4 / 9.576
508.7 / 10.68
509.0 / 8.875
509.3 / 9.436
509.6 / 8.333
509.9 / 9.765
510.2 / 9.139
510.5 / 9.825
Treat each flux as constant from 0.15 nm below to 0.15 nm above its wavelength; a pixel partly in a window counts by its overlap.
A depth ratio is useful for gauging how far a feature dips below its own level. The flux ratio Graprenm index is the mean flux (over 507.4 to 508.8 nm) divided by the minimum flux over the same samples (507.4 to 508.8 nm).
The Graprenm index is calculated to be 1.10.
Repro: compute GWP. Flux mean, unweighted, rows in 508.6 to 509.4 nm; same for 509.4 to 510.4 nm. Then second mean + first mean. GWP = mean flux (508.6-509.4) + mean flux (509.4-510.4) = 18.7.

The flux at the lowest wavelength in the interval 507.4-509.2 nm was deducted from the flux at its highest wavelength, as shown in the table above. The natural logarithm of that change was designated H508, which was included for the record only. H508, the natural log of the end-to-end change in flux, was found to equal -1.4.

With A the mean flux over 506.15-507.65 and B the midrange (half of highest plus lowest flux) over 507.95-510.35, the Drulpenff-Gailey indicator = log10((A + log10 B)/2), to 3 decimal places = 0.702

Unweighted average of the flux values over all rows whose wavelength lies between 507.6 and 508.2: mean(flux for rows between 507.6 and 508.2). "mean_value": 9.3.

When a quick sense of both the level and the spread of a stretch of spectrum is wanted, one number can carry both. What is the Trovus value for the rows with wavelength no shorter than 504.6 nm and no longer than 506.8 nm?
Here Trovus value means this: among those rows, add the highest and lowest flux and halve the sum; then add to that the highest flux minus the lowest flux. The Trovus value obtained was 11.7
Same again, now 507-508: 10.5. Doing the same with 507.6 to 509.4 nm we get 11.6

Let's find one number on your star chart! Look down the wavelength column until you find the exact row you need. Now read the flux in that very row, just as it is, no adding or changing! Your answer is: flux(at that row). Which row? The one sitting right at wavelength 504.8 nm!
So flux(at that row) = 9.609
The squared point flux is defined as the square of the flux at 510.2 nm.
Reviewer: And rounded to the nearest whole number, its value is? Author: 84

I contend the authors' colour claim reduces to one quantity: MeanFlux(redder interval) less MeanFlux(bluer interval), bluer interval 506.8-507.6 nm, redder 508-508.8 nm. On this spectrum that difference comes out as 1.0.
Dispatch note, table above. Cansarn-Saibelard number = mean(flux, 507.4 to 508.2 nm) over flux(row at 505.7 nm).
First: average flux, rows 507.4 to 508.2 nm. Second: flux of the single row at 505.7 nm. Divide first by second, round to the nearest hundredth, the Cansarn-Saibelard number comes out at 1.01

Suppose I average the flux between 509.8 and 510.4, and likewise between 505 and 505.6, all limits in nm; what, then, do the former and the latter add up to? 19.1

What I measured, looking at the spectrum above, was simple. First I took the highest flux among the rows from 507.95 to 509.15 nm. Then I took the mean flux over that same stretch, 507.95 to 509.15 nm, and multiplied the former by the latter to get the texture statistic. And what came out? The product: 101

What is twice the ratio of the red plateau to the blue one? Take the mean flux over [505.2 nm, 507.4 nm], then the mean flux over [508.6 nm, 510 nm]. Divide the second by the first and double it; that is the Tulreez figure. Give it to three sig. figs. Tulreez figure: 2.00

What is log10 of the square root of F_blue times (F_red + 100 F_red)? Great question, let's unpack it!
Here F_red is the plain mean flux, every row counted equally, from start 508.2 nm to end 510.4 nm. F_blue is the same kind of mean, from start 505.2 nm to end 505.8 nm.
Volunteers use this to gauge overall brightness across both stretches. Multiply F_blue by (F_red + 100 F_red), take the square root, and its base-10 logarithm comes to 1.98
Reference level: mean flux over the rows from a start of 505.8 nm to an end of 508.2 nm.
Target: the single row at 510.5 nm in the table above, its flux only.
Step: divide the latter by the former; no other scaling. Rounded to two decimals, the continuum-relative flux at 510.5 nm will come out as 1.06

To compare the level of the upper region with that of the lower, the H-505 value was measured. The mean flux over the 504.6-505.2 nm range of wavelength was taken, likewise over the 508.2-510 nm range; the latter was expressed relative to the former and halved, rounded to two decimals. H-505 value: 0.50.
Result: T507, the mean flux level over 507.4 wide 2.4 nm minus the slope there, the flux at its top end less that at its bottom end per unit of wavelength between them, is 9.7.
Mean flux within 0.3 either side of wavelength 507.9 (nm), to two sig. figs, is 9.3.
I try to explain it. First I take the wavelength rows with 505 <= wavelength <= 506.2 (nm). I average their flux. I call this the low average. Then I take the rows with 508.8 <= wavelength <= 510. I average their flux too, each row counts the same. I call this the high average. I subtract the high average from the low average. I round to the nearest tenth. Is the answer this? 0.5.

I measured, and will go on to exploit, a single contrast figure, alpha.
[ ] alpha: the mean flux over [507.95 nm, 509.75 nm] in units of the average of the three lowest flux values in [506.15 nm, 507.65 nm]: 1.09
